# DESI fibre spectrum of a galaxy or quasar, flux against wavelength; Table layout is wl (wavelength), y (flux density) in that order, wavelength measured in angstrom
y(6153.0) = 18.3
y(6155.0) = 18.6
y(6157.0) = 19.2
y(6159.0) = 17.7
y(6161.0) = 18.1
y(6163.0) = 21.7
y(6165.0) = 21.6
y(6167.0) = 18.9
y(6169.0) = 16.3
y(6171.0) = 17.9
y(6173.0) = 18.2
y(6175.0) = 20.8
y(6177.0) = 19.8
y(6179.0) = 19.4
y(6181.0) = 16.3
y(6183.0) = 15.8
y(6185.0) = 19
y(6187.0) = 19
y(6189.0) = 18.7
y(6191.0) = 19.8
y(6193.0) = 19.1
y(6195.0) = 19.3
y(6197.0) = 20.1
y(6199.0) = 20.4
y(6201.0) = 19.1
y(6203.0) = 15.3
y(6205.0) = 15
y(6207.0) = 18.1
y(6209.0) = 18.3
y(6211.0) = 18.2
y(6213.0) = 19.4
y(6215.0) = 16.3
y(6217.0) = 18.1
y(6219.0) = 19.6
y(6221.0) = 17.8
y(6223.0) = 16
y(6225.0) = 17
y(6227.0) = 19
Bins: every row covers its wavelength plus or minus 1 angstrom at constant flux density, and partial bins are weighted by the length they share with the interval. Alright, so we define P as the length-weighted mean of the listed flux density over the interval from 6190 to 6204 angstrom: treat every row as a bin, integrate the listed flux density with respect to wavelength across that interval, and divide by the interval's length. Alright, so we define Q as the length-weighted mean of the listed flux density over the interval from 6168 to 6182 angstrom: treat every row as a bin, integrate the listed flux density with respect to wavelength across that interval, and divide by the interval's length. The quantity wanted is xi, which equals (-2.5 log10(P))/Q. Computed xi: -0.174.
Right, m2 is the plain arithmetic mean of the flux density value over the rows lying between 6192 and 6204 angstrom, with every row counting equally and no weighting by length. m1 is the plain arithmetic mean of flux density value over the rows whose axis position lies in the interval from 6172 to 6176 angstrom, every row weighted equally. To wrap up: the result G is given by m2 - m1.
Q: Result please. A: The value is -0.6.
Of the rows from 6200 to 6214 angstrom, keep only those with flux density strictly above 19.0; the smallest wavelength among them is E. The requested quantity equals 6201.0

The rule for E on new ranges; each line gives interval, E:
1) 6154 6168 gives 6157.0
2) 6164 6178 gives 6165.0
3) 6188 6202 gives 6191.0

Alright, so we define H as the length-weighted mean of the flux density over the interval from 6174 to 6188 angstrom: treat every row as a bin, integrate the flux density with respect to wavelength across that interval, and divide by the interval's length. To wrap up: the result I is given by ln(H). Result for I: 2.92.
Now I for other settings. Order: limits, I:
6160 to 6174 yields 2.94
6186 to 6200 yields 2.97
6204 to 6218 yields 2.87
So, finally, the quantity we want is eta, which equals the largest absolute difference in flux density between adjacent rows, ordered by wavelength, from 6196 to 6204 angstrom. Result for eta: 3.8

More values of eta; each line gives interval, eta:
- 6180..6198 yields 3.2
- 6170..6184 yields 3.1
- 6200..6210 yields 3.8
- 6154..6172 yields 3.6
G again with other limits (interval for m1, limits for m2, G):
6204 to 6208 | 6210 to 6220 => 1.8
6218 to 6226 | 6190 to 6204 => 1.4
